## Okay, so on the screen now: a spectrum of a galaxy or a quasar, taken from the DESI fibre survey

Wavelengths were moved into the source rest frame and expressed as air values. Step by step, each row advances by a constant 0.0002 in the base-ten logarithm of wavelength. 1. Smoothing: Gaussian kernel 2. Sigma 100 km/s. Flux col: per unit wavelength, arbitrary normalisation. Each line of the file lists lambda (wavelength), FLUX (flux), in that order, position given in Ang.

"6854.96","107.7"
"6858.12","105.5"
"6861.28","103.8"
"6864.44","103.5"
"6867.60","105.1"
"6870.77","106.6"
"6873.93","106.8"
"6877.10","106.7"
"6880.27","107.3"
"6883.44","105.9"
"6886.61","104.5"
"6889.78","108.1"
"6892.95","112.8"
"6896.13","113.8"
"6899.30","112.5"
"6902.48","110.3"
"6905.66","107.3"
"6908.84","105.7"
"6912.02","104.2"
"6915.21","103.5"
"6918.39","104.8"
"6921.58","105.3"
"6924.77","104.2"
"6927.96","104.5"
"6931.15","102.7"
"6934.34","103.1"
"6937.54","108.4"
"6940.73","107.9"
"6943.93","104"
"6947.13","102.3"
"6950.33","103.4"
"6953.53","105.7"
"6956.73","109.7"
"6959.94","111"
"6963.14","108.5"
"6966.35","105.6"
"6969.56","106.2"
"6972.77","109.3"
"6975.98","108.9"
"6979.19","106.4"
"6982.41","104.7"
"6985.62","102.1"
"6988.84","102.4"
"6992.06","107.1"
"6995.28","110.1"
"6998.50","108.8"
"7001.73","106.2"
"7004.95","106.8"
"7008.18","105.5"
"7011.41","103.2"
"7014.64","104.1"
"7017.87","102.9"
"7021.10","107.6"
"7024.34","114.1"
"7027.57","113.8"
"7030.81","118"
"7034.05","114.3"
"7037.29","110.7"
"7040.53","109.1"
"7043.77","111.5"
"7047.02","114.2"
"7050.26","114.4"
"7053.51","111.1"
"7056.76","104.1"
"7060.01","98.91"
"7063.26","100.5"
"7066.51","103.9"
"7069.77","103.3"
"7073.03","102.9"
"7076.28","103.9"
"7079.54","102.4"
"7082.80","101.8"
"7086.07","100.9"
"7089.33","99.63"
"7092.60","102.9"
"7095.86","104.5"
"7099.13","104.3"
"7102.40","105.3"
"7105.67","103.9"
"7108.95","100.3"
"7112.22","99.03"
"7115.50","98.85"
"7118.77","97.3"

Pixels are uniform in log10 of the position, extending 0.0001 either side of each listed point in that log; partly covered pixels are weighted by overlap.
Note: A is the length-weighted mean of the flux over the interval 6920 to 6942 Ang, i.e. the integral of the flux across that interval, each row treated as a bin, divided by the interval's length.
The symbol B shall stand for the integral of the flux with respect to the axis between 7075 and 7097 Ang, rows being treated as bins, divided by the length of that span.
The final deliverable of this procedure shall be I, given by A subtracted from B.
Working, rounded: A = 105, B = 102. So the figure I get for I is -3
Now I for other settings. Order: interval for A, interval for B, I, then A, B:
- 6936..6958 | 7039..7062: 3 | 106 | 109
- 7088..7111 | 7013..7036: 8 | 103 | 111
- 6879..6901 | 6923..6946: -4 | 109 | 105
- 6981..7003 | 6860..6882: 0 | 106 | 106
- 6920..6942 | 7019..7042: 7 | 105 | 112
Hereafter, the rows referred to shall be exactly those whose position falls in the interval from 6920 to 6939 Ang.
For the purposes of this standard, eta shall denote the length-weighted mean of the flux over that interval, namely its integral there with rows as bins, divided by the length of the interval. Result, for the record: 105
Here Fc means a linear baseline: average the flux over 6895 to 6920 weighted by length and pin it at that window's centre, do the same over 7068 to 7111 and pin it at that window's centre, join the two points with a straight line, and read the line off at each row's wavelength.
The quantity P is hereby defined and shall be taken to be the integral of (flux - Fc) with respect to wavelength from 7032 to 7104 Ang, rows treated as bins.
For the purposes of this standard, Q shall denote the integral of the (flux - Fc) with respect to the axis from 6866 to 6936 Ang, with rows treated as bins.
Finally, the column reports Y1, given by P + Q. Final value 88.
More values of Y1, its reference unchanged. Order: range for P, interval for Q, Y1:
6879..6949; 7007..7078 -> 201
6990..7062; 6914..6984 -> 274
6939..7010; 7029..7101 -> 250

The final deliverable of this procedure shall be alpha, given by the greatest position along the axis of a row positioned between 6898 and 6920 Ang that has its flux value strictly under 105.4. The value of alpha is 6918.39 Ang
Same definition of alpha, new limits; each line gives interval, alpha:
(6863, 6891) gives 6886.61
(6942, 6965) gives 6950.33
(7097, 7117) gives 7115.50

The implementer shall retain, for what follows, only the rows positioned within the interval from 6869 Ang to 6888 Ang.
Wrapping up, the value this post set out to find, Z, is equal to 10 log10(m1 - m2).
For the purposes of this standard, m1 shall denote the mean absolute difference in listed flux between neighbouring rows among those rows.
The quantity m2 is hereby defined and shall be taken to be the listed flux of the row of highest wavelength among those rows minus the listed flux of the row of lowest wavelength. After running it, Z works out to 4.5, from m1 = 0.7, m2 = -2.1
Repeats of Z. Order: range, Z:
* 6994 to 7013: 9.3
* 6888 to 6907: 5.1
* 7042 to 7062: 12.1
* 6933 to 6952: 3.4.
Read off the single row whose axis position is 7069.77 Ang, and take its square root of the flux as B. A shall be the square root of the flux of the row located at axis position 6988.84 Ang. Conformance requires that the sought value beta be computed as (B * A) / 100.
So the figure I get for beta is 1.03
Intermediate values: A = 10.1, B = 10.2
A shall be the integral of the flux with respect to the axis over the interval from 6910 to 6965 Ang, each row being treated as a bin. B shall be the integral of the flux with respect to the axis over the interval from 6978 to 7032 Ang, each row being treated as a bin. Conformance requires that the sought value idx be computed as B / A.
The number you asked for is 0.998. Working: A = 5802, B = 5789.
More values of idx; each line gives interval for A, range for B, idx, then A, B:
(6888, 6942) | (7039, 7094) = 1.000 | 5778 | 5776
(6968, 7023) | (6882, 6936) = 0.987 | 5833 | 5760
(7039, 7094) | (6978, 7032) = 1.002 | 5776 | 5789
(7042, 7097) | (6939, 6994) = 1.014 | 5762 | 5843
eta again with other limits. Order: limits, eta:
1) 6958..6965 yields 110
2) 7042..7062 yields 109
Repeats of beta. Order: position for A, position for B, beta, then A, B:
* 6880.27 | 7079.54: 1.05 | 10.4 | 10.1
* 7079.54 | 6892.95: 1.07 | 10.1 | 10.6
